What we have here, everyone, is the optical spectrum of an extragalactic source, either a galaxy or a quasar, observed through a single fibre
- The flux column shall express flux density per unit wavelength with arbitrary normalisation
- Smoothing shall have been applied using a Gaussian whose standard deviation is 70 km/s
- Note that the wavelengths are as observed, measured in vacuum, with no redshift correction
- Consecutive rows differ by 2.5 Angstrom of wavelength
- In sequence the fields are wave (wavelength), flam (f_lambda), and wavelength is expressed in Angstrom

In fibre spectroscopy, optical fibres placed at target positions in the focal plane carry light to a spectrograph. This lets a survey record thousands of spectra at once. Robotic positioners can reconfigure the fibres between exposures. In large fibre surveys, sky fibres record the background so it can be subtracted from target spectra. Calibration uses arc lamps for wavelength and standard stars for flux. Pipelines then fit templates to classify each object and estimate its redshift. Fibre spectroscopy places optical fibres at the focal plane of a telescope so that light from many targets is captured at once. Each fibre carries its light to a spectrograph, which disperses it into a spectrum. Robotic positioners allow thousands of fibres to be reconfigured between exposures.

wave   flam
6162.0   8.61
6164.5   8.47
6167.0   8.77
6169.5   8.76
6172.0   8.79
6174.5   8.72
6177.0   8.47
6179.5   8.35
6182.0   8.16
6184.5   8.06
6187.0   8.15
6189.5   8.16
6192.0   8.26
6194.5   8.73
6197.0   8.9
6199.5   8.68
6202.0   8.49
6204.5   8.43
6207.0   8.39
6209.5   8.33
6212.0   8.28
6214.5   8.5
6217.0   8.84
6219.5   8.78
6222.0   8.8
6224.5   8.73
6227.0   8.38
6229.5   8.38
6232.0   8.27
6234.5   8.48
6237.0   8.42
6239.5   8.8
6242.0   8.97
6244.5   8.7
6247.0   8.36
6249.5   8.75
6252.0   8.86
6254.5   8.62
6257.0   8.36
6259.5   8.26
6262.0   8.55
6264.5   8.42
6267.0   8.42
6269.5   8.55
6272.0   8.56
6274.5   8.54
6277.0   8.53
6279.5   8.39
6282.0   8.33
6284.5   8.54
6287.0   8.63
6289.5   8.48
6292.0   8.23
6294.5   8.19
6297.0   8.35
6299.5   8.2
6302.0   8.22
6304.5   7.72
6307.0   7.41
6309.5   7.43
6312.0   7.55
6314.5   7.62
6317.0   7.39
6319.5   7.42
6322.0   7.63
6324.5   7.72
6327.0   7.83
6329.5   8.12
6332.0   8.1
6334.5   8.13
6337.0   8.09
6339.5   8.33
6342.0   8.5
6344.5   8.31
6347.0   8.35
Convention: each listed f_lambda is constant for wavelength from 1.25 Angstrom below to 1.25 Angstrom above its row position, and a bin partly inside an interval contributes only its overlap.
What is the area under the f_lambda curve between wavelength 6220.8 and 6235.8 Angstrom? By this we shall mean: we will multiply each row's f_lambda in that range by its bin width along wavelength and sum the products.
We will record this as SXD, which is 128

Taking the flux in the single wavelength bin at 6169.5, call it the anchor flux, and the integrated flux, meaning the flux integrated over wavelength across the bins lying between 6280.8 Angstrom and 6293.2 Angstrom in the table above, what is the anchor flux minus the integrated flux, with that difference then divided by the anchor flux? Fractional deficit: -11.0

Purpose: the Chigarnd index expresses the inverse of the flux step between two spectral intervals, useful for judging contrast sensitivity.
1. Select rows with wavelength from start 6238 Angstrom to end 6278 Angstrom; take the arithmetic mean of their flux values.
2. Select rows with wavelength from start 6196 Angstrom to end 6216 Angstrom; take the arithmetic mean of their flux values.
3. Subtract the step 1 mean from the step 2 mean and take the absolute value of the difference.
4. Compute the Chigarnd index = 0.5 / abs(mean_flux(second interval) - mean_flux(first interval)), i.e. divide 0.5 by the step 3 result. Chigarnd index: 6.4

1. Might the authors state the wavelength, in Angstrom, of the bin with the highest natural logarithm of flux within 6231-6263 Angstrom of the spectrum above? 6242.0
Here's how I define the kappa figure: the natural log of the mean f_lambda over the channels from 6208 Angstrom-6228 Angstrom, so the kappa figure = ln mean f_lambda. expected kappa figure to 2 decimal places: 2.15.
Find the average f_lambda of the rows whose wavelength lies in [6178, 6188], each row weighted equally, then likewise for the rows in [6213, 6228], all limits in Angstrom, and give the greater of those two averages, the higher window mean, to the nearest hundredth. 8.67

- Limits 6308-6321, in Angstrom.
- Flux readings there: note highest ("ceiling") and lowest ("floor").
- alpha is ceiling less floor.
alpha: 0.23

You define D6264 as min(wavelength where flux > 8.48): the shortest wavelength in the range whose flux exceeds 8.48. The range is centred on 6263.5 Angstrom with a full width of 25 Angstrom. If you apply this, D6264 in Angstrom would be 6252.0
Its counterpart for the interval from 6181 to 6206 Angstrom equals 6194.5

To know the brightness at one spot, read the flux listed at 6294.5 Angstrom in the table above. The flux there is 8.19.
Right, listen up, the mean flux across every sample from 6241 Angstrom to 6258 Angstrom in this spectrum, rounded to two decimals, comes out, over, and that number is 8.66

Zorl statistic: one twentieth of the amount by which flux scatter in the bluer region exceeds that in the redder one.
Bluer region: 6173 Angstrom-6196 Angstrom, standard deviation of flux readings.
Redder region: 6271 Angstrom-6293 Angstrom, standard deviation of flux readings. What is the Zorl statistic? 0.006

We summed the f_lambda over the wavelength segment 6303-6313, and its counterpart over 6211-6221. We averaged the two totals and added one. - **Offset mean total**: 33.3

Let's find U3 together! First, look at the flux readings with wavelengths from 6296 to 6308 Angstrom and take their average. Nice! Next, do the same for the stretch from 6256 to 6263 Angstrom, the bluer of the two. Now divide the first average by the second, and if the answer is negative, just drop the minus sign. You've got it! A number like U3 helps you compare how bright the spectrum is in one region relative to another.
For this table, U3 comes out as 0.95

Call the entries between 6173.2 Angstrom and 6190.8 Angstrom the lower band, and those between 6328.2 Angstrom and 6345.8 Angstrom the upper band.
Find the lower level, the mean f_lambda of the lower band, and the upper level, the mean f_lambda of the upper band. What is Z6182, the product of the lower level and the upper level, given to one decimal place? 68.2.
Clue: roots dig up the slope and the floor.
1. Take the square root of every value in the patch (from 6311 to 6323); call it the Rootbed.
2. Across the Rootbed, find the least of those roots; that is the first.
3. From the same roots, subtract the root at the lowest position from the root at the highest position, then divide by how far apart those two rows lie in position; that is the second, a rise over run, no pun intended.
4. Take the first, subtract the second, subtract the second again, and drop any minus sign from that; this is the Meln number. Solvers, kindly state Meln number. 2.72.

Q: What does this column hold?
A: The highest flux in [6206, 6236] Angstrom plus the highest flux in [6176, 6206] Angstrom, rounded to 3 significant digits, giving 17.7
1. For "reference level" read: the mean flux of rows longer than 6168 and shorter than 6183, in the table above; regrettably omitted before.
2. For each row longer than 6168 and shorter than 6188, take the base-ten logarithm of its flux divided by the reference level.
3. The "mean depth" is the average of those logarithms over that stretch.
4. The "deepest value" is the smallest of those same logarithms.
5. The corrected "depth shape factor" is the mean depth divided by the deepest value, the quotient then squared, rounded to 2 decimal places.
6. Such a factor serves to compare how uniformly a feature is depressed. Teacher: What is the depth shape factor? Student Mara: 0.05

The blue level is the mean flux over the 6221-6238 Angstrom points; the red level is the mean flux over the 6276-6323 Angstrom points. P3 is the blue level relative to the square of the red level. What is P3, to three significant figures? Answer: 0.132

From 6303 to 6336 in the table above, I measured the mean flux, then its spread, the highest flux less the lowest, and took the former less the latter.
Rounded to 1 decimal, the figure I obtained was 7.0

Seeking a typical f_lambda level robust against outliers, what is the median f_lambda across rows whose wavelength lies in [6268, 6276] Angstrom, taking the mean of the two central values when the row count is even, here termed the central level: 8.55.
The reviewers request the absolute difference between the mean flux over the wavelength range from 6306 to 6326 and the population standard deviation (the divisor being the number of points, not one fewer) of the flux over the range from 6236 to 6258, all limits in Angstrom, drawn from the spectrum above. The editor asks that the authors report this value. 7.31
